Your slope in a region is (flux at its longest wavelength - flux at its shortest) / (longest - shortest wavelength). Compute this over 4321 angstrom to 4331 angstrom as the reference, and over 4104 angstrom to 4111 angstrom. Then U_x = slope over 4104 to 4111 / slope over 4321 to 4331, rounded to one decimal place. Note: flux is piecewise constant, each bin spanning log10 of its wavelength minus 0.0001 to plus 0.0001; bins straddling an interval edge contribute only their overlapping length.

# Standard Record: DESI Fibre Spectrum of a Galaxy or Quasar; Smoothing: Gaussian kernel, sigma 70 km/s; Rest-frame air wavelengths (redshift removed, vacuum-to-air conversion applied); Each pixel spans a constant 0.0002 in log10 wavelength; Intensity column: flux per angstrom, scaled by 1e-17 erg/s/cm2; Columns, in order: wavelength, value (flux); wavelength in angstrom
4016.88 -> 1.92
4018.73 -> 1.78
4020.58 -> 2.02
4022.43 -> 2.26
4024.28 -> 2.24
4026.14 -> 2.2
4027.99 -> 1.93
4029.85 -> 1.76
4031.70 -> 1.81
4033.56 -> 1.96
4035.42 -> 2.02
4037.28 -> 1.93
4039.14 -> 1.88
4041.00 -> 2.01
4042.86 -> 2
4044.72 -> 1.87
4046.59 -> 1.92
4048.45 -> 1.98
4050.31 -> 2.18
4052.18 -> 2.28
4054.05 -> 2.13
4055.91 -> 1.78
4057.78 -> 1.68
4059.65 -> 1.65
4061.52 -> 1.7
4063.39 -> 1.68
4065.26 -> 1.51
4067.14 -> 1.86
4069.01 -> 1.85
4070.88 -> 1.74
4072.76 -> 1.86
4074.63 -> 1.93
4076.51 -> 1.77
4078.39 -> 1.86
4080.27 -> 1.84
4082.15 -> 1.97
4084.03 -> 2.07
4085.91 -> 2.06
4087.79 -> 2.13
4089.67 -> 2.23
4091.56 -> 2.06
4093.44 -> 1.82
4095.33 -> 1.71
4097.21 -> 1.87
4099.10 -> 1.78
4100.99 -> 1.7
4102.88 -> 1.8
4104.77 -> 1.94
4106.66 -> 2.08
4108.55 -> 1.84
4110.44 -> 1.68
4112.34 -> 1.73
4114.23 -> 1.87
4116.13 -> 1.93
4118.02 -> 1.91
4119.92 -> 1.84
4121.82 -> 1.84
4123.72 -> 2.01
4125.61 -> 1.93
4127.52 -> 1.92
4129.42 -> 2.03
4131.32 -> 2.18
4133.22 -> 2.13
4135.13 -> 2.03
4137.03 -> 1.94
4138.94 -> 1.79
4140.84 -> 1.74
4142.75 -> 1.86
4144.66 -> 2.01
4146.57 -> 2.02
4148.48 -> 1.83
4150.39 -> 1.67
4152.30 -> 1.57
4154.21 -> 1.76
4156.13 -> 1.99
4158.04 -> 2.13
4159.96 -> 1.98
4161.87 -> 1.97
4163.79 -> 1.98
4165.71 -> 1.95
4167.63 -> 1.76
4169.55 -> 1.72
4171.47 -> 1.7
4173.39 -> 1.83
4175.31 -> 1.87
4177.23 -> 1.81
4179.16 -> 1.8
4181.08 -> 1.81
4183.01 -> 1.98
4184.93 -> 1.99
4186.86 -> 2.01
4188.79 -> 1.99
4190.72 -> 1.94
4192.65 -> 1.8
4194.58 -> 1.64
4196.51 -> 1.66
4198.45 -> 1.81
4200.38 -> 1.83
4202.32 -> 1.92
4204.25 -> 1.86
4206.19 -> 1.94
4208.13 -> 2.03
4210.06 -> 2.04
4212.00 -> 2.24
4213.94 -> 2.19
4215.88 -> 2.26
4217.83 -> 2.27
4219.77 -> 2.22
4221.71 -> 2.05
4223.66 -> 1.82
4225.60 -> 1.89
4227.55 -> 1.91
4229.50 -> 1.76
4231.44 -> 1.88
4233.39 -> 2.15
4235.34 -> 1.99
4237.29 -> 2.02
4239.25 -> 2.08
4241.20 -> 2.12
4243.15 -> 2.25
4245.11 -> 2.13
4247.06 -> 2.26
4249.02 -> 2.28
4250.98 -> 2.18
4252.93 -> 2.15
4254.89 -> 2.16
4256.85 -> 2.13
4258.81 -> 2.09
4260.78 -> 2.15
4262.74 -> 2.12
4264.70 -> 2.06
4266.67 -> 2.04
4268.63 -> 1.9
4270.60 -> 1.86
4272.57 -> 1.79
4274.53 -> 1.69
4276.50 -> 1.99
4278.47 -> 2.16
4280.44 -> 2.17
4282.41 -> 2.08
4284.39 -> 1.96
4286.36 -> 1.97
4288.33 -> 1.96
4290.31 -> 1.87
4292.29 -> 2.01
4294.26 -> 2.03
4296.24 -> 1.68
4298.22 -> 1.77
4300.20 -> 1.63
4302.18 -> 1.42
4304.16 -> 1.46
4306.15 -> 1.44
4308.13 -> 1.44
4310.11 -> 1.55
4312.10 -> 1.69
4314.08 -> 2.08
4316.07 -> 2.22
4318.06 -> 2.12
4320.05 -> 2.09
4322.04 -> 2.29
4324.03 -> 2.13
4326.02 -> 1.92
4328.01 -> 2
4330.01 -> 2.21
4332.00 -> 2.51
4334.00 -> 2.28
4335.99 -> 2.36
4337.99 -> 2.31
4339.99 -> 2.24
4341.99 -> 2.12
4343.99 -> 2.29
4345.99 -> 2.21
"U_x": 4.6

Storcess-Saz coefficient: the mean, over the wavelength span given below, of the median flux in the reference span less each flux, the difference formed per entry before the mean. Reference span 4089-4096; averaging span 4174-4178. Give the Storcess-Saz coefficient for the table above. 0.10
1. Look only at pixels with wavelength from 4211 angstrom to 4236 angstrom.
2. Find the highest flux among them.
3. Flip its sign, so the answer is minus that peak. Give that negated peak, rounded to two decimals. -2.27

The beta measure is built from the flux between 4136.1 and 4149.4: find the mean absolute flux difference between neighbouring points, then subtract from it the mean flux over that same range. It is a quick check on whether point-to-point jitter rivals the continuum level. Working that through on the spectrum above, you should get -1.77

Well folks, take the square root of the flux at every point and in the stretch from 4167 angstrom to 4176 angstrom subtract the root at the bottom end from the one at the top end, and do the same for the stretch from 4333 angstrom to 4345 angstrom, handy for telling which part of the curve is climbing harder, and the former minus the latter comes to 0.04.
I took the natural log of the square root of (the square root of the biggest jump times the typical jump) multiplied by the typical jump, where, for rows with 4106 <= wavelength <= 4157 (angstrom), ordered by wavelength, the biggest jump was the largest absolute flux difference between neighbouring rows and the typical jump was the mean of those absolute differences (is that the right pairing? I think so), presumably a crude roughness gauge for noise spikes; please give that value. -2.01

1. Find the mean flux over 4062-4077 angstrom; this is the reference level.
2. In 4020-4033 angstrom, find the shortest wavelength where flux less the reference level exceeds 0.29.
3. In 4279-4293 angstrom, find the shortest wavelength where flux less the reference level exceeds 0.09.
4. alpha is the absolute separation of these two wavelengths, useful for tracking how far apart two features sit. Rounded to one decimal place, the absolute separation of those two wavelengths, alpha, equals 258.0 angstrom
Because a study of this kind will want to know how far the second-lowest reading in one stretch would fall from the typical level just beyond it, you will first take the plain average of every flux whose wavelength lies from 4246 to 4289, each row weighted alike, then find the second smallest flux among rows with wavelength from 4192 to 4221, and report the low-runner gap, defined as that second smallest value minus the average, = -0.39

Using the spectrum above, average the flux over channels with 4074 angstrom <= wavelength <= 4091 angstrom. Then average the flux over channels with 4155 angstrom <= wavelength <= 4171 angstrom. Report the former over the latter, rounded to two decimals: 1.03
